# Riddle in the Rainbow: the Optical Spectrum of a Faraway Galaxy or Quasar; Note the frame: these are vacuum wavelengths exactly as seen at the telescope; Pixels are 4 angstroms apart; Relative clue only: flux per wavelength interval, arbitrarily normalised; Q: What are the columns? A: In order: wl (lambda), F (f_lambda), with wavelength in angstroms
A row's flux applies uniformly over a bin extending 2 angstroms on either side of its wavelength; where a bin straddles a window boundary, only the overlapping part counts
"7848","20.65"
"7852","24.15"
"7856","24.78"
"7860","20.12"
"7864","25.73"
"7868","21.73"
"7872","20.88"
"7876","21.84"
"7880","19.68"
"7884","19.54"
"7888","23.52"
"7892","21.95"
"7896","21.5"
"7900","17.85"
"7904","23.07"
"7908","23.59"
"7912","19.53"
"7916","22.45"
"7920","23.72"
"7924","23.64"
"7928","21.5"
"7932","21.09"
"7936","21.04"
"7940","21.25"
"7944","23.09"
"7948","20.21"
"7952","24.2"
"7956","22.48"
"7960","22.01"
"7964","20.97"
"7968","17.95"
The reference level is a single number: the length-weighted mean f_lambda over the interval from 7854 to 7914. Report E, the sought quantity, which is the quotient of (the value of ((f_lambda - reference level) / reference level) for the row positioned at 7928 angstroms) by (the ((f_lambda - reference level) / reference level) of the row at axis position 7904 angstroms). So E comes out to -0.1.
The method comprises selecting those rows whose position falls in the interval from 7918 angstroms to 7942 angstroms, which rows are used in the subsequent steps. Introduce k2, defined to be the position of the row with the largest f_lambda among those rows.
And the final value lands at 7920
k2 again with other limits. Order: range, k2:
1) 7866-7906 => 7888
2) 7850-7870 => 7864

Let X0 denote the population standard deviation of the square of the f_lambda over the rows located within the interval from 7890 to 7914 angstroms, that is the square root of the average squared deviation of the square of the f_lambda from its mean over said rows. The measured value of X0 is 83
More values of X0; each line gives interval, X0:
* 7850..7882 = 96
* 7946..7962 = 63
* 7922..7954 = 60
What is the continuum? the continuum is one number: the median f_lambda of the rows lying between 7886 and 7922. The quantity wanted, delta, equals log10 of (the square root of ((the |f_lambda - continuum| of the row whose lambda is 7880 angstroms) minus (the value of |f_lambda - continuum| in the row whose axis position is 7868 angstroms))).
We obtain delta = 0.16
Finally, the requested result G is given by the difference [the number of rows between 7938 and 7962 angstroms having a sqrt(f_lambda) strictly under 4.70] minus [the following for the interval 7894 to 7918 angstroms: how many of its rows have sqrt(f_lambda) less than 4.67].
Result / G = 0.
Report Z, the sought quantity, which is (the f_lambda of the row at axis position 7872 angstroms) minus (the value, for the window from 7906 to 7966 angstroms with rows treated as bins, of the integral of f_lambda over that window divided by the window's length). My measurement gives -1.2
